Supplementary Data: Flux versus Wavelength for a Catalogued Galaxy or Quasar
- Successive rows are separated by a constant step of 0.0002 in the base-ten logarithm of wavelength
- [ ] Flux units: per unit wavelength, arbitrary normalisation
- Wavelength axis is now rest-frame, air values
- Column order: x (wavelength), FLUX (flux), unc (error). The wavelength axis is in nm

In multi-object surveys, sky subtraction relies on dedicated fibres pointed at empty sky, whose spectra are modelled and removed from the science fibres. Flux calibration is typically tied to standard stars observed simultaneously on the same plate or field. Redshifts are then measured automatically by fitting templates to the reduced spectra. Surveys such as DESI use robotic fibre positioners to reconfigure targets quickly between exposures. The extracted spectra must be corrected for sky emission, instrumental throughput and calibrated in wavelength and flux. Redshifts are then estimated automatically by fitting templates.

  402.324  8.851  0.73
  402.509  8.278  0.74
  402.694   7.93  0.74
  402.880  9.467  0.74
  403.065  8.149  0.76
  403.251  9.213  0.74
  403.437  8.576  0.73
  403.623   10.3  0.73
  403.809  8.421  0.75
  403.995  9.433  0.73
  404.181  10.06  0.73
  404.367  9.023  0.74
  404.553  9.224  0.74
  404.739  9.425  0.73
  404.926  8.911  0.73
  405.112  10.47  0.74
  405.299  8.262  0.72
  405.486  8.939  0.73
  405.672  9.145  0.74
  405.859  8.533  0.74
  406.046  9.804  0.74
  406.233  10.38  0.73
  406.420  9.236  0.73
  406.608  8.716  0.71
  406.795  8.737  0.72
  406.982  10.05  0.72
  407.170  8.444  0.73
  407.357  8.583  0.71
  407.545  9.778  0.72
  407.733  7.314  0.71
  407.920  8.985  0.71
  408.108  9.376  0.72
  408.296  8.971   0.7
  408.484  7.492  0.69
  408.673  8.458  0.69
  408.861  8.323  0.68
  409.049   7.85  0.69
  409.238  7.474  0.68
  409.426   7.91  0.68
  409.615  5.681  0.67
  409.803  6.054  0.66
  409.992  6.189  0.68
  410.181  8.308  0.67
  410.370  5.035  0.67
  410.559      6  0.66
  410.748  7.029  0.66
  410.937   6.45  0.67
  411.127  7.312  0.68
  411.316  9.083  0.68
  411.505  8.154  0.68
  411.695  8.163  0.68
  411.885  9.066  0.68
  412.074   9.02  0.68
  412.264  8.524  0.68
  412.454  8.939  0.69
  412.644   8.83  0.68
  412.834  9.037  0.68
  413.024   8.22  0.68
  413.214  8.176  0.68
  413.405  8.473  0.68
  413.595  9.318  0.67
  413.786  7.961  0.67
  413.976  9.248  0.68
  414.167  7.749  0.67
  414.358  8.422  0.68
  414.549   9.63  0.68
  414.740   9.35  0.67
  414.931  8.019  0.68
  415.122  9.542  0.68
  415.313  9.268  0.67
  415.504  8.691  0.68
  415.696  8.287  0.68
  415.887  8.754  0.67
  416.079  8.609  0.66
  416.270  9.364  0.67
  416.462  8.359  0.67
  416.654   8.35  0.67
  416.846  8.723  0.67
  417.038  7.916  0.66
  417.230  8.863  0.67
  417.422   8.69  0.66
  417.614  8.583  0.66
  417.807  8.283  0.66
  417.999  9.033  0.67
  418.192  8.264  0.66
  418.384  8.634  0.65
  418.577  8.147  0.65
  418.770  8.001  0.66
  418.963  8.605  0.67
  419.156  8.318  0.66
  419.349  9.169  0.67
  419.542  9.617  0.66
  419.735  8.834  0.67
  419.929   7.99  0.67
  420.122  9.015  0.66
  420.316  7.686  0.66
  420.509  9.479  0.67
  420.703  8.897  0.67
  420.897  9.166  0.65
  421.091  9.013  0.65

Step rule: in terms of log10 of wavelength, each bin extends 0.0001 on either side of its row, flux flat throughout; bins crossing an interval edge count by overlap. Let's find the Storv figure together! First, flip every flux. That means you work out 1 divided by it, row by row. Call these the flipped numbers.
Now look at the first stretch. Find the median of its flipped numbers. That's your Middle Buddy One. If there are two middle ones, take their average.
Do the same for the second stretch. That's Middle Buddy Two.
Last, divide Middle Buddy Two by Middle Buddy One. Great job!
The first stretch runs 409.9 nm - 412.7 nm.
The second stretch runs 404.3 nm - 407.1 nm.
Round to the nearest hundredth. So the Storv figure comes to 0.89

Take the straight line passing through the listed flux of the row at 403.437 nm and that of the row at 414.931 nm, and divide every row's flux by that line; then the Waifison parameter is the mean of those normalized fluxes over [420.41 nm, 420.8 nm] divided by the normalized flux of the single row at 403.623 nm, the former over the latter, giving 0.99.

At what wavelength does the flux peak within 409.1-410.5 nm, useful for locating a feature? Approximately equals 410.181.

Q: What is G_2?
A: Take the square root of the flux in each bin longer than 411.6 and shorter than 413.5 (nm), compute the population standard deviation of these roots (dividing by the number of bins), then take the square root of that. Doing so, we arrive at 0.25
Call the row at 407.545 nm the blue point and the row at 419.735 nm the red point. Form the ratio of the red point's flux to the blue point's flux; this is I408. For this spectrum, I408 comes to 0.90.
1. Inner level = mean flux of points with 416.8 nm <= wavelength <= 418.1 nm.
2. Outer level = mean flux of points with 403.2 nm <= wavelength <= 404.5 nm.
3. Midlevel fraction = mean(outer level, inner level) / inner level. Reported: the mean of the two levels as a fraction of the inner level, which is 1.04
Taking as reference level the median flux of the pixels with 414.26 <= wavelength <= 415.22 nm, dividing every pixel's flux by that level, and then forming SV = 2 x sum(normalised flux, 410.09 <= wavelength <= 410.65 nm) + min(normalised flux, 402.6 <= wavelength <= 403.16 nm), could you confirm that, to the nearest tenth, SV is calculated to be 5.0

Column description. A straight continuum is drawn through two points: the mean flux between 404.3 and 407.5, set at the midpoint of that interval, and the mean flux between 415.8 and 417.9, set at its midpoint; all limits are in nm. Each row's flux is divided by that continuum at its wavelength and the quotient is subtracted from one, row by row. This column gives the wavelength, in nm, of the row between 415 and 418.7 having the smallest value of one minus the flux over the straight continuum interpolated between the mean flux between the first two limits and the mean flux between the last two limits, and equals 415.122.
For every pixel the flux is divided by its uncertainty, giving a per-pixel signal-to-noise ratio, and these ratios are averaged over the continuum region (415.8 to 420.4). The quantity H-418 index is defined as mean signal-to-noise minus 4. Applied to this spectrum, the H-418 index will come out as 8.92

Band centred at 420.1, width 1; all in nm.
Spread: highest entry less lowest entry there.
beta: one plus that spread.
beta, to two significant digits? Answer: 2.8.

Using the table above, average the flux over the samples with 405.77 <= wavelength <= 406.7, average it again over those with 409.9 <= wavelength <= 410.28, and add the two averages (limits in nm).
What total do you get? 16.6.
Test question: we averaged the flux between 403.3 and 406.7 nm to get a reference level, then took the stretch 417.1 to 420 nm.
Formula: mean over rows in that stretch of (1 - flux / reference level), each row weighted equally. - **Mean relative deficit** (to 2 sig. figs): 0.072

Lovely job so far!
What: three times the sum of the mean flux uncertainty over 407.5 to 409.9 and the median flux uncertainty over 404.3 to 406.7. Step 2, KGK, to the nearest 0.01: 4.27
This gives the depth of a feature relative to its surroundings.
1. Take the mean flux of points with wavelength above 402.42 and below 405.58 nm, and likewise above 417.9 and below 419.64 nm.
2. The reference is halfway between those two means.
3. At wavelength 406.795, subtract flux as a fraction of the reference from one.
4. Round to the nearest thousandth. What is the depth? 0.013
